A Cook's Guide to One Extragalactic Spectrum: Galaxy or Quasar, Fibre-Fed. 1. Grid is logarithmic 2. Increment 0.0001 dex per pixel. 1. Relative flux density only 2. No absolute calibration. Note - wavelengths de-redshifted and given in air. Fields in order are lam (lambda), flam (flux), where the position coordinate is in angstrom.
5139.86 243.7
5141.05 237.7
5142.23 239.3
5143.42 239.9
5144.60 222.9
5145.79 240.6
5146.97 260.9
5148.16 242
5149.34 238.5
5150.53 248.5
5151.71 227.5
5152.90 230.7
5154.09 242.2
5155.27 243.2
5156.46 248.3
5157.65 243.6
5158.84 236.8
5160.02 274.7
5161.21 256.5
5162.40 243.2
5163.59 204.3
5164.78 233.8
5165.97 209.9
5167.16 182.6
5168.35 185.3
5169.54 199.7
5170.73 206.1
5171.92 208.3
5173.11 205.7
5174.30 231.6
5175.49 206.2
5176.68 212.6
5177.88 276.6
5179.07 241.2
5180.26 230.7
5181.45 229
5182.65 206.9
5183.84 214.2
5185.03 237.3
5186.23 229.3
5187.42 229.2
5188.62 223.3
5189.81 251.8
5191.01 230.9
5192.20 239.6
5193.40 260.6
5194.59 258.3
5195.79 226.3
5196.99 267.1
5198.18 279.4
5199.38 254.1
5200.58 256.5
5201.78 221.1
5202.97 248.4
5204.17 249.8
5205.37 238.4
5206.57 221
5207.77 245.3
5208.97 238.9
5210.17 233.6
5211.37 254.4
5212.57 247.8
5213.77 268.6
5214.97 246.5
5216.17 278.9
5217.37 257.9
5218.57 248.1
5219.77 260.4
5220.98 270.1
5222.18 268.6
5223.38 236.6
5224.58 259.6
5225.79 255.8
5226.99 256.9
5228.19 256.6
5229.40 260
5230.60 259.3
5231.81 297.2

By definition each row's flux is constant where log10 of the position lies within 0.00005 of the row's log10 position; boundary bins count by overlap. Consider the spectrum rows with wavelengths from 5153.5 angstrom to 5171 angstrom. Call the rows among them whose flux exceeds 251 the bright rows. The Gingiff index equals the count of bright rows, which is 2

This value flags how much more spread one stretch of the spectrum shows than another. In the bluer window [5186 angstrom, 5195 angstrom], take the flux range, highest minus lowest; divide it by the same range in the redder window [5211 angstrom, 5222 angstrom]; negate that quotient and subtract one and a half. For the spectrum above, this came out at -2.65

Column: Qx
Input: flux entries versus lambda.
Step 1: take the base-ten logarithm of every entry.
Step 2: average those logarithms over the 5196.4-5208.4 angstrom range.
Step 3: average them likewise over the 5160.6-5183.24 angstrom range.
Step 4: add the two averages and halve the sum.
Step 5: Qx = 2.37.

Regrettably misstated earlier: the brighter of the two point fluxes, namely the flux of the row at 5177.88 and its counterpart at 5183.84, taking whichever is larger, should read 277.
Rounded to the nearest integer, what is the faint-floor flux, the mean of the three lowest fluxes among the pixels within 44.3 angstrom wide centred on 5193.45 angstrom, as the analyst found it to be 206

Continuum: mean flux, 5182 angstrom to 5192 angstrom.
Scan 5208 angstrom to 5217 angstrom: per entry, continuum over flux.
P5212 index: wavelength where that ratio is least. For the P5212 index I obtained 5216.17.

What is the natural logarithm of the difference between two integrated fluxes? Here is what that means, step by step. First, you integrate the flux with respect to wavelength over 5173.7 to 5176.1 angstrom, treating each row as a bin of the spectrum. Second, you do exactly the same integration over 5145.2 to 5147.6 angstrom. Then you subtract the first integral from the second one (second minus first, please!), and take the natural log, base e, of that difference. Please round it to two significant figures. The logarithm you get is 4.3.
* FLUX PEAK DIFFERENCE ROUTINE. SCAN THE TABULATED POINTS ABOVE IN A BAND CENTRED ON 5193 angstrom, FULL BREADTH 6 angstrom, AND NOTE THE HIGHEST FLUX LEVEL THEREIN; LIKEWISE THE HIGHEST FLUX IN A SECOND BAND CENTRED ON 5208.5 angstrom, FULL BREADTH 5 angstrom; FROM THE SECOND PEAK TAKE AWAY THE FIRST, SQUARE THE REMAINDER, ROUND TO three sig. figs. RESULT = 234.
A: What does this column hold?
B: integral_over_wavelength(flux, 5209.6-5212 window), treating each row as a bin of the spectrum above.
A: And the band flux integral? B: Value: 586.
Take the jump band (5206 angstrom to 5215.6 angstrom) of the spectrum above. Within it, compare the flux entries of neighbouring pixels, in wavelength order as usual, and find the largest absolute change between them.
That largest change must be 24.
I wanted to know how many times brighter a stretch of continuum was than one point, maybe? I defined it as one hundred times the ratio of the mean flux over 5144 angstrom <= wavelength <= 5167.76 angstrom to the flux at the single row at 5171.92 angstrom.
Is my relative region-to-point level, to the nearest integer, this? 114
